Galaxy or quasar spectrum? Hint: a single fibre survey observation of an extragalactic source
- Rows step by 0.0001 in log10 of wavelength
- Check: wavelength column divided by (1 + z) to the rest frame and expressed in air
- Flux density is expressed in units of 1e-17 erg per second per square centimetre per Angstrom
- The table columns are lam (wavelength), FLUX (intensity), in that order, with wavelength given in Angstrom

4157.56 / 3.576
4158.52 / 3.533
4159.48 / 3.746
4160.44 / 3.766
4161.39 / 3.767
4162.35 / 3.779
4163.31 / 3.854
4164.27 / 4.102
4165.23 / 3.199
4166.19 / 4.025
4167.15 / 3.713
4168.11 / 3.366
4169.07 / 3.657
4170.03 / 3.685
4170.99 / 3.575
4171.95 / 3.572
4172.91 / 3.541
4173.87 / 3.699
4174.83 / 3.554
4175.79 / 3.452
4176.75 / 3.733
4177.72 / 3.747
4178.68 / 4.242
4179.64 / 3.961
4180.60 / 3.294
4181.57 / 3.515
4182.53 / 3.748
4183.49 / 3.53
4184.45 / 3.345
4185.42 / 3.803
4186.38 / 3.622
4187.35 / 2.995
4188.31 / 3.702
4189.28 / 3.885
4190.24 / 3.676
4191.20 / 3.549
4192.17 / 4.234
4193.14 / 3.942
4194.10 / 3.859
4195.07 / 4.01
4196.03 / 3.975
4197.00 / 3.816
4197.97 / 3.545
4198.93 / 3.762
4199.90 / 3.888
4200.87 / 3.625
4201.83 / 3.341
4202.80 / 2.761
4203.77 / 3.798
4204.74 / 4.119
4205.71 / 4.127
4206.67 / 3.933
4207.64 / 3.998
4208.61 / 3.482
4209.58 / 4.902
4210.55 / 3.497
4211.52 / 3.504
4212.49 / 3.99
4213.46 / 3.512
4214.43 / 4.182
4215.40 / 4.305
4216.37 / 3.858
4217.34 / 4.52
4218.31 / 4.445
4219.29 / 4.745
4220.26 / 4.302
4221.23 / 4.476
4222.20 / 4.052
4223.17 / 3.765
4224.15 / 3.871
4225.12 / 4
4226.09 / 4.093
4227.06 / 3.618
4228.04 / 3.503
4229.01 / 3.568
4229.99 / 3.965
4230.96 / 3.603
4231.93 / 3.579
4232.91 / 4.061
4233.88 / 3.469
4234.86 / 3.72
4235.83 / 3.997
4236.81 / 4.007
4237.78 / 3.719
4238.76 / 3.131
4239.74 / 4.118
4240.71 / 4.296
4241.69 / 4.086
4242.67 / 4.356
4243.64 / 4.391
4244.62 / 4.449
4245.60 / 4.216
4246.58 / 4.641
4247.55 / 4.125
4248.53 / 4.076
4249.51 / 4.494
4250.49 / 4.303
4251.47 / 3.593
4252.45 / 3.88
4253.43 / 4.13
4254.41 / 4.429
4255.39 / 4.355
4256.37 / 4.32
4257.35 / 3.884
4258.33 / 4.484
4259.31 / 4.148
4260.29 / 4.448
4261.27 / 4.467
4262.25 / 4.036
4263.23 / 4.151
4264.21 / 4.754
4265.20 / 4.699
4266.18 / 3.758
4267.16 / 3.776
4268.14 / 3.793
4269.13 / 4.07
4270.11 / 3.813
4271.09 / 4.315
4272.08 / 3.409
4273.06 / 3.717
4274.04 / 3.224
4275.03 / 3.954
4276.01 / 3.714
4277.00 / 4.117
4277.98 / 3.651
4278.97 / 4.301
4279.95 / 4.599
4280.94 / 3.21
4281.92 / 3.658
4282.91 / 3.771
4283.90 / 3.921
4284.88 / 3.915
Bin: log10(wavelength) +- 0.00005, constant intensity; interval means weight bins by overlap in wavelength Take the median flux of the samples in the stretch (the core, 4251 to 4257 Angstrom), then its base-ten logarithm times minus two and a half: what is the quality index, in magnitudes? -1.56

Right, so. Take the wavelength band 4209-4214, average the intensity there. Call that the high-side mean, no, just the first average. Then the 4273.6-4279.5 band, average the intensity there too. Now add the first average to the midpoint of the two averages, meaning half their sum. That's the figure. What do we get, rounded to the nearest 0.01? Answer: 7.73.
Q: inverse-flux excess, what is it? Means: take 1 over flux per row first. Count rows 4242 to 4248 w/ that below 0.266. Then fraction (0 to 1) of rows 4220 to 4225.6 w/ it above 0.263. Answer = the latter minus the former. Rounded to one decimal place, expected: -5.8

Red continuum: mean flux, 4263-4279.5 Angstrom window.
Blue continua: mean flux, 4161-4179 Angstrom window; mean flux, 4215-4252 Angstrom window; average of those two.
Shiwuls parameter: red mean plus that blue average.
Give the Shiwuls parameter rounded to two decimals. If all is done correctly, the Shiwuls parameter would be 7.82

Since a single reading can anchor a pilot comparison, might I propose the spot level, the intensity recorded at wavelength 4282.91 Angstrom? 3.771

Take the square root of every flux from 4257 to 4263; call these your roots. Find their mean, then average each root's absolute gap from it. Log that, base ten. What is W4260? -1.27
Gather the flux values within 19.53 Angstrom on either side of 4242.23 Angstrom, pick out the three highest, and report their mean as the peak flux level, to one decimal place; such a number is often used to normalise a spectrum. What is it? 4.5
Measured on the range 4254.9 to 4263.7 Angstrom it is 4.5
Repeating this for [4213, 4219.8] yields 4.6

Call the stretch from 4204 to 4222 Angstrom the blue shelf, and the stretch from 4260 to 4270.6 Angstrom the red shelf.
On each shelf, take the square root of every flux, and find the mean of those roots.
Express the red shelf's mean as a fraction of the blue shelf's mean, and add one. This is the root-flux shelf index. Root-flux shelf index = 2.01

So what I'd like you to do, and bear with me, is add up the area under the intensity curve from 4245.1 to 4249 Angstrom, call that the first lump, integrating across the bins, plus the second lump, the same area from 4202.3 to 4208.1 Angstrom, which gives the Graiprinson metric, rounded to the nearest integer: 39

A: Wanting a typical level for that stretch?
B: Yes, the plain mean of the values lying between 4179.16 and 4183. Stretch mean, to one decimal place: 3.6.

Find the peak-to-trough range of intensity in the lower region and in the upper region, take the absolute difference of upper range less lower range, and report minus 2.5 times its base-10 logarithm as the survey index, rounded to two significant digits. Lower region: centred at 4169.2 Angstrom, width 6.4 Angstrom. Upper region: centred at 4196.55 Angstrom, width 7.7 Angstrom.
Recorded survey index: 1.8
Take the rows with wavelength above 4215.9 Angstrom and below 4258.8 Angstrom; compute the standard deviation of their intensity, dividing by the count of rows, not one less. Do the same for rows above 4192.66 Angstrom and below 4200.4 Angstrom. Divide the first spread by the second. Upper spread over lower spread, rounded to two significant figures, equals 2.6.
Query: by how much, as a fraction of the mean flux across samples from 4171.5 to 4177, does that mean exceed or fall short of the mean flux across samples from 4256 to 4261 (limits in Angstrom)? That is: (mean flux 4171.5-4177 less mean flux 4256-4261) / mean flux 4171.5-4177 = -0.19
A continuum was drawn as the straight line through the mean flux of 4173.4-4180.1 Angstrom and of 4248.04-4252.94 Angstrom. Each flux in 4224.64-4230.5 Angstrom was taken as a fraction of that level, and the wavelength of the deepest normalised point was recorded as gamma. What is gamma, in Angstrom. 4228.04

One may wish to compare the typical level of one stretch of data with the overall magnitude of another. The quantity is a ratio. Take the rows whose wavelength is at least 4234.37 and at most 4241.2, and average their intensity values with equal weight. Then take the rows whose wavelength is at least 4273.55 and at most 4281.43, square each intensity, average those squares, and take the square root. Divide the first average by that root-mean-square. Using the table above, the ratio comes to 1.00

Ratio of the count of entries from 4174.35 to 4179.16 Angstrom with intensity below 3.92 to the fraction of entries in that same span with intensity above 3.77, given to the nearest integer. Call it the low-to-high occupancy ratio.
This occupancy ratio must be 20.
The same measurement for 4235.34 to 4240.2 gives 3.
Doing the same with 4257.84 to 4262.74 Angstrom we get 0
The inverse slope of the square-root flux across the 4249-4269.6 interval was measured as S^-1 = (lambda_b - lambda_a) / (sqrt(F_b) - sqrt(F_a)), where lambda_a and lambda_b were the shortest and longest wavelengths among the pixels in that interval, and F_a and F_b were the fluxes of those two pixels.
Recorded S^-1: -191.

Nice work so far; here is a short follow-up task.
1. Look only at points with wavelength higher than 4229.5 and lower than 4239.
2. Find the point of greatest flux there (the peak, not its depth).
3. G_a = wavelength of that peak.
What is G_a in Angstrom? 4232.91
